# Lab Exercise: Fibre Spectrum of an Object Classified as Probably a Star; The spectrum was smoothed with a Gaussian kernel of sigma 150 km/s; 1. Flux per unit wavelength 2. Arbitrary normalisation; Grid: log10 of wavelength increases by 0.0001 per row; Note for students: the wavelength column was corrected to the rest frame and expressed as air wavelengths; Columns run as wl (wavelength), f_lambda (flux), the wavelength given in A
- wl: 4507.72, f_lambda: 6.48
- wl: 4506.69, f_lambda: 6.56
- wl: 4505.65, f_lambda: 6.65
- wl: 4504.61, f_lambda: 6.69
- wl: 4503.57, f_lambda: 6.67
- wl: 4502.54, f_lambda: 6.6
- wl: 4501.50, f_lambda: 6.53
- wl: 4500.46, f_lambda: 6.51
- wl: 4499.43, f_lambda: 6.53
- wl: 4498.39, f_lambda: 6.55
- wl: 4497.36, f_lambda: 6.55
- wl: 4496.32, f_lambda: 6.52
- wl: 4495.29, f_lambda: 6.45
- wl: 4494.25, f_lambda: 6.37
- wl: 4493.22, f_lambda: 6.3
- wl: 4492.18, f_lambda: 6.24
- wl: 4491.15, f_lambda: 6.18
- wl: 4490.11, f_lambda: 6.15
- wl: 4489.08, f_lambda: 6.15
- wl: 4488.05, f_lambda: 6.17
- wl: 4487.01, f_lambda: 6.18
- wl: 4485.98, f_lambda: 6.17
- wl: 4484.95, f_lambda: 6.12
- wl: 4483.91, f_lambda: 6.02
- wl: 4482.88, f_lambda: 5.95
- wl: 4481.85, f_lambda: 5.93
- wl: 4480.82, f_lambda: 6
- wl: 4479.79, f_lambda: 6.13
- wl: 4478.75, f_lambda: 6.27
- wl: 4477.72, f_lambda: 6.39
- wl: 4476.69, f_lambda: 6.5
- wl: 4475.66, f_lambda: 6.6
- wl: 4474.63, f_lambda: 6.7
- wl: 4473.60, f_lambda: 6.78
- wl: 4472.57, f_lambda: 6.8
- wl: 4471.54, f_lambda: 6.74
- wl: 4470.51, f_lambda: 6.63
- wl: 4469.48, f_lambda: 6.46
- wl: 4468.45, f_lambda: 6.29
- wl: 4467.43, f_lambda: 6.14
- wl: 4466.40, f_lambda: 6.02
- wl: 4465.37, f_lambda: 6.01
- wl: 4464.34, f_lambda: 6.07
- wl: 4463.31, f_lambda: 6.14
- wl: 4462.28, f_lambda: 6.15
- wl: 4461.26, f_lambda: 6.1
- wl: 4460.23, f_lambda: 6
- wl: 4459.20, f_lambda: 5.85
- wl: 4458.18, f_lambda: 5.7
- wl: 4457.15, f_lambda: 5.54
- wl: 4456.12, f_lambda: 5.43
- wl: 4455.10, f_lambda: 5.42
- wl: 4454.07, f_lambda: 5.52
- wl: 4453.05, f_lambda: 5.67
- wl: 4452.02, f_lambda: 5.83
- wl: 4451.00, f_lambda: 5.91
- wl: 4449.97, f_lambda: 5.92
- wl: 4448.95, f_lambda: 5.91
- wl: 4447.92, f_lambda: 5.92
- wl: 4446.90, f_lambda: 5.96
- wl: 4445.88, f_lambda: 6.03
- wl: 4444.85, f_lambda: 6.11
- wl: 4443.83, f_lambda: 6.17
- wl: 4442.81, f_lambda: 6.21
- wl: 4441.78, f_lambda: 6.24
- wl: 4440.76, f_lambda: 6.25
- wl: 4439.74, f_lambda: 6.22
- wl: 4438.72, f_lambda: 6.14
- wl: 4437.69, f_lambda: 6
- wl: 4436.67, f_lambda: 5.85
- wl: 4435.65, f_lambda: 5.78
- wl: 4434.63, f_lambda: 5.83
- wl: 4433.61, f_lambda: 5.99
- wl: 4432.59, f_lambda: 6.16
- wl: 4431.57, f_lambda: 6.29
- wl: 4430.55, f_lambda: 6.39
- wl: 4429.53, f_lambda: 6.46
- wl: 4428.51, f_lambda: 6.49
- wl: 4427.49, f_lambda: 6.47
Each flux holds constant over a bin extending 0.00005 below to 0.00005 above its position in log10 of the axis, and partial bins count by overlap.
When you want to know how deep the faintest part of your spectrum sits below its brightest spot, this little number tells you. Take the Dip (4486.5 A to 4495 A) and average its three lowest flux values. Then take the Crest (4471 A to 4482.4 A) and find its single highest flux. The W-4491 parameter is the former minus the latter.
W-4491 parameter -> -0.6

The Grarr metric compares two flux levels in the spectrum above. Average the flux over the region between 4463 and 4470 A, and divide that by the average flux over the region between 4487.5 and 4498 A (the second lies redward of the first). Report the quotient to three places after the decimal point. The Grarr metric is 0.977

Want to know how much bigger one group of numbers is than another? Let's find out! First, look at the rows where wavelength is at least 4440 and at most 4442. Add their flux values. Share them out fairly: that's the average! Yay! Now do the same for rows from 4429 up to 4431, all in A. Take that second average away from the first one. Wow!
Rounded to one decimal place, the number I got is -0.2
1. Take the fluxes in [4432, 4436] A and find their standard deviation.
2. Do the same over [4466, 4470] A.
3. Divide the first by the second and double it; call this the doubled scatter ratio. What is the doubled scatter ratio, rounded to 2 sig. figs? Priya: 1.8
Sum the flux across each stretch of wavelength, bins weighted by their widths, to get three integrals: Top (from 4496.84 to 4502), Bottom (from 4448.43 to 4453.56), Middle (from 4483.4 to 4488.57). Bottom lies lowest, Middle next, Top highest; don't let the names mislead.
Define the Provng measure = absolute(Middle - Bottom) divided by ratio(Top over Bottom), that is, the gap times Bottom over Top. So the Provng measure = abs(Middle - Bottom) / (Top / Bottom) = 1.5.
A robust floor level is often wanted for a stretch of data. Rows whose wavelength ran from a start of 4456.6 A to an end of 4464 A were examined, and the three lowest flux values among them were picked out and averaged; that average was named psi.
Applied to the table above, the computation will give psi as 5.70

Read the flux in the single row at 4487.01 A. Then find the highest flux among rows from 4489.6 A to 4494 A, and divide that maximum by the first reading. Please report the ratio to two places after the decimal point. 1.02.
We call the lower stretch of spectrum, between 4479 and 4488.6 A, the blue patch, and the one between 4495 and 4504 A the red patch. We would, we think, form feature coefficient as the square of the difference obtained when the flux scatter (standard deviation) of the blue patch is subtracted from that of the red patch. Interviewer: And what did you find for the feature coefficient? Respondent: 0.001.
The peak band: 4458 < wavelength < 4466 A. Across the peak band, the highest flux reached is 6.15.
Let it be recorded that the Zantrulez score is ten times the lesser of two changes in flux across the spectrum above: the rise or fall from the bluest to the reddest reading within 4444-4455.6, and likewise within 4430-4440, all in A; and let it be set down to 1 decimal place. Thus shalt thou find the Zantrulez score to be -6.9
